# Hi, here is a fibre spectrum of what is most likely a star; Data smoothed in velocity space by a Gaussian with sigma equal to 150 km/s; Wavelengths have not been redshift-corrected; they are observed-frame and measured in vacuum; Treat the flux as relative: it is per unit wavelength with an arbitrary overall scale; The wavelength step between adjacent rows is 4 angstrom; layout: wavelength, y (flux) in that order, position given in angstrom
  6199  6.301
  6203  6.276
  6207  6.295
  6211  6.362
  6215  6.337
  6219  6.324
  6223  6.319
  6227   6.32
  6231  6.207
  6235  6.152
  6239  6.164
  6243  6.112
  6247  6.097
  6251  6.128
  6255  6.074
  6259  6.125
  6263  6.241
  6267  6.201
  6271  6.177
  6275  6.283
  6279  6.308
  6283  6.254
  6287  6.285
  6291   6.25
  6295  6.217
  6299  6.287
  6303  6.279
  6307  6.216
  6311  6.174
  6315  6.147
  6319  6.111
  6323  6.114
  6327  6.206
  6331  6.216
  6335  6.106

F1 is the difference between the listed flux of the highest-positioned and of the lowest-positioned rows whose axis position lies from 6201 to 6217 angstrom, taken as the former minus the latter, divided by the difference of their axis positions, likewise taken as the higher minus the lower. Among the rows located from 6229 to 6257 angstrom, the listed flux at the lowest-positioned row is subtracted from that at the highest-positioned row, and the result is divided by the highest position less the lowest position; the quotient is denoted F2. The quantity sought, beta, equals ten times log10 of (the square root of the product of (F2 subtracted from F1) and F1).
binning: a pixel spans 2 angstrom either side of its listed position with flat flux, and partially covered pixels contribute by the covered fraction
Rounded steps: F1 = 0.005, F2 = -0.006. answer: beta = -21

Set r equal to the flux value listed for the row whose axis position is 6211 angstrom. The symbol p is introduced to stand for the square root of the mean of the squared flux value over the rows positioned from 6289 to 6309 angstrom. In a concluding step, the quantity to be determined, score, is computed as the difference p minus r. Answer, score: -0.11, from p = 6.25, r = 6.362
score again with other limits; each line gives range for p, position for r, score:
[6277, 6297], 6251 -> 0.13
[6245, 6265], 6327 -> -0.07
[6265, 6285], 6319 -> 0.13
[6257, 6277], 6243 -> 0.09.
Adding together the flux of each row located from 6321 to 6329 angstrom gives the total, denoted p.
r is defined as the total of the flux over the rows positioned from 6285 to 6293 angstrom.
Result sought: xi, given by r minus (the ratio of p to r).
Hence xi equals 11.6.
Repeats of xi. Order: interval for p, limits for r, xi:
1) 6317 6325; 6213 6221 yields 11.7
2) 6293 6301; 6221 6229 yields 11.6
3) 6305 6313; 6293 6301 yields 11.5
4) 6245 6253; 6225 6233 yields 11.6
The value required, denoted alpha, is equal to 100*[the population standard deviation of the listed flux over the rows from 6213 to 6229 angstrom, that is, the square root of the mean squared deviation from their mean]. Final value 0.7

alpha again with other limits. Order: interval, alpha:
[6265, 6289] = 4.7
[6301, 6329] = 5.6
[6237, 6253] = 2.5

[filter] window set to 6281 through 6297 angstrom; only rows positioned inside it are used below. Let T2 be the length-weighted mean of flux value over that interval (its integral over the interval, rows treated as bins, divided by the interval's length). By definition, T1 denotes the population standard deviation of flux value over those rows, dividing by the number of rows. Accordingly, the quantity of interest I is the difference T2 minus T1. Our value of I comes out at 6.23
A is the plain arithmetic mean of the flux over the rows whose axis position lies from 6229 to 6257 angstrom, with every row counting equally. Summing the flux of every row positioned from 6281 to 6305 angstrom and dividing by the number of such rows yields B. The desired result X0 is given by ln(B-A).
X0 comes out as -2.1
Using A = 6.13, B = 6.26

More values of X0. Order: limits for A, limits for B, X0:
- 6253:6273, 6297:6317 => -2.9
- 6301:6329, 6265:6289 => -2.6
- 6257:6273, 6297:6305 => -2.3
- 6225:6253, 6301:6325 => -5.3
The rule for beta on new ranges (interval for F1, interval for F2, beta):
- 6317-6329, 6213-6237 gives -18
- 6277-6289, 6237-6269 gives -25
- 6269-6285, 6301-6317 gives -20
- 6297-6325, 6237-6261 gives -22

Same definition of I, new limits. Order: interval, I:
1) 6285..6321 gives 6.16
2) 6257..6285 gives 6.17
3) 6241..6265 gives 6.08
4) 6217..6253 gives 6.11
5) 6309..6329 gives 6.11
